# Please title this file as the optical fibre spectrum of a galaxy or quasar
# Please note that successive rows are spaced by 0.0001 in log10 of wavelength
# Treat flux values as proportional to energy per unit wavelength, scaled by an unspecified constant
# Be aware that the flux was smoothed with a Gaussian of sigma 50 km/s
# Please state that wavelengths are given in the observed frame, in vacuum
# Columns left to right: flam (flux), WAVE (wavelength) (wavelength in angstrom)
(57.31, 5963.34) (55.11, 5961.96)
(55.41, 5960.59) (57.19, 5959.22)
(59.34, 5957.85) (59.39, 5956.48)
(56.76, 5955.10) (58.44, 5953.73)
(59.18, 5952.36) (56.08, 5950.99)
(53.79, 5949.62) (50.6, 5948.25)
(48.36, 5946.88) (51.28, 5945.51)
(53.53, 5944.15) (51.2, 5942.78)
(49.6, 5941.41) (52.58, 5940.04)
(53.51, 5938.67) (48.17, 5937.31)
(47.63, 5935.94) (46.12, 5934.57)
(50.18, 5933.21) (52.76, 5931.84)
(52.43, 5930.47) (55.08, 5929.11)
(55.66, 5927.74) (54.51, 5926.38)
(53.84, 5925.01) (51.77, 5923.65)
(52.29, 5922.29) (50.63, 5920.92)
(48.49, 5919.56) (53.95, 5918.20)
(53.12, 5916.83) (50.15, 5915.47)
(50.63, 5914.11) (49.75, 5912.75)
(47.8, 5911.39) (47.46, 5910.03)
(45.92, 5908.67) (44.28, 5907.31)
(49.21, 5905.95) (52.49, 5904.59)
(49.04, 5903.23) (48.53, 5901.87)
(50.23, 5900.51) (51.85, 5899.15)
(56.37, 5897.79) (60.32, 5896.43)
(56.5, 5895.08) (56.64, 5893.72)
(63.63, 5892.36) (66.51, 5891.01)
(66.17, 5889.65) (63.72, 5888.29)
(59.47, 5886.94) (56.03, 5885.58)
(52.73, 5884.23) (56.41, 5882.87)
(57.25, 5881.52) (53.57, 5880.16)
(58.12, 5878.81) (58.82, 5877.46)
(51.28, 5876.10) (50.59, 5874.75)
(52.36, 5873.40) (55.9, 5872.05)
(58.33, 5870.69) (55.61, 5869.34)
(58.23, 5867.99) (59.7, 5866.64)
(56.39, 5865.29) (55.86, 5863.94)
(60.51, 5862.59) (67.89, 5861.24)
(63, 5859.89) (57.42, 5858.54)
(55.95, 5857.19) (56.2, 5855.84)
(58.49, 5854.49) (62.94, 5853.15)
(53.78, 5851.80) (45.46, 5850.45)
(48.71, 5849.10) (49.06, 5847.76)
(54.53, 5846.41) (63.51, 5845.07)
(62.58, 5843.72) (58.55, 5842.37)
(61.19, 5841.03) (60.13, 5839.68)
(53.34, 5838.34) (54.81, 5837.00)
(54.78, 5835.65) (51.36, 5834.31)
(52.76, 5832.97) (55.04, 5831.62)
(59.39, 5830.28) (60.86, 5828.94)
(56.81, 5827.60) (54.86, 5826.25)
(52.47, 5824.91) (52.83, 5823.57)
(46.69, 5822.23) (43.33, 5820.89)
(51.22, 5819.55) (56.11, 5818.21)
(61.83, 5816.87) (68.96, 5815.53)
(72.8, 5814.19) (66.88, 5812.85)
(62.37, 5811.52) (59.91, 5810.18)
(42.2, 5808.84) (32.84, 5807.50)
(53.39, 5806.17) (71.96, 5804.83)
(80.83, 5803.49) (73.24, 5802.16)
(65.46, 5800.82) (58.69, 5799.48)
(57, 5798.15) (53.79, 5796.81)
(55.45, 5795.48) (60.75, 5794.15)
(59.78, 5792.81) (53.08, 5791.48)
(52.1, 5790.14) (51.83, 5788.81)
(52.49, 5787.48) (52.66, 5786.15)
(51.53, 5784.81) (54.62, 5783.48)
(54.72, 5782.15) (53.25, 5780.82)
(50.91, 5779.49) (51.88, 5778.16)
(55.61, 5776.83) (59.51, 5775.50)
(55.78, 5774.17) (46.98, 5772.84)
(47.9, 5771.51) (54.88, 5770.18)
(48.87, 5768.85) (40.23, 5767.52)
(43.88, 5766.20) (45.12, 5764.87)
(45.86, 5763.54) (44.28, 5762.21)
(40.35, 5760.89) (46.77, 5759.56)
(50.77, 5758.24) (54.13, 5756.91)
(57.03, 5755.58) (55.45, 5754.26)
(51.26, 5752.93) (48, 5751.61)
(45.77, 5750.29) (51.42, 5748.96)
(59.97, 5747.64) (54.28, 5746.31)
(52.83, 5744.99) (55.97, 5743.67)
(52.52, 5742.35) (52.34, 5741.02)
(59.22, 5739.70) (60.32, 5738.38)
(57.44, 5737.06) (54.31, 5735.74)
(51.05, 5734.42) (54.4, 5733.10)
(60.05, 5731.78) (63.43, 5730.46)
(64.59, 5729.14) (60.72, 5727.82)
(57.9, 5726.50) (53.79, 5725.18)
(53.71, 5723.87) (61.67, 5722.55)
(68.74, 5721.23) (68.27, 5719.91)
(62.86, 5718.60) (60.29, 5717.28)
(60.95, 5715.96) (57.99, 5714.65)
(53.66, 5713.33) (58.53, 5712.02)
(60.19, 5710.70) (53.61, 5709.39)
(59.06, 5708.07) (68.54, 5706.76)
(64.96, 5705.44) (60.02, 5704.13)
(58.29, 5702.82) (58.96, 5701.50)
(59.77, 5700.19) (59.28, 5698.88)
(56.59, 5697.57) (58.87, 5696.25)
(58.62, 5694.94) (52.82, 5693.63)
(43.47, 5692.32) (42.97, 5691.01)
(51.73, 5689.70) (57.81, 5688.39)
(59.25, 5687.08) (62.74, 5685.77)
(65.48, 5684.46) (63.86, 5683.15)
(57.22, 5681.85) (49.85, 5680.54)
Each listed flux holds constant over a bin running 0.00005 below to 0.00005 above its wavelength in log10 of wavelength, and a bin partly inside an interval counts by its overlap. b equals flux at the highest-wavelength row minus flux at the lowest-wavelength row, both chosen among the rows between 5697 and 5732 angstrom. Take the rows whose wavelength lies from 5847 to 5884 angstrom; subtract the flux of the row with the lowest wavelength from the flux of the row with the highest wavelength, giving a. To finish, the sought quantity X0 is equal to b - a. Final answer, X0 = -4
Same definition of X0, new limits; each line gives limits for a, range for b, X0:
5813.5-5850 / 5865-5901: 18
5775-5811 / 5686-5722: 9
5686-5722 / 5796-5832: -8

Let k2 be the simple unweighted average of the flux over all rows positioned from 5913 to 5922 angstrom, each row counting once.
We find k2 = 51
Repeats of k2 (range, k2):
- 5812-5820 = 63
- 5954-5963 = 57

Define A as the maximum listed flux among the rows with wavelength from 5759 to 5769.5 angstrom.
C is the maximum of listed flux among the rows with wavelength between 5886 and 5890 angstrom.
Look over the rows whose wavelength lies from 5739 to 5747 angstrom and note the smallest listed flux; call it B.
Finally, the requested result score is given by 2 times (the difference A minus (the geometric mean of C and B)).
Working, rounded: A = 48.87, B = 52.34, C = 66.17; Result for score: -20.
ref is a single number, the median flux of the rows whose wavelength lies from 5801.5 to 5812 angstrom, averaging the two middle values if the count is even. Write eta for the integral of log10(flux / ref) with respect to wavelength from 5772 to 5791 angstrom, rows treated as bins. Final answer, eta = -1.2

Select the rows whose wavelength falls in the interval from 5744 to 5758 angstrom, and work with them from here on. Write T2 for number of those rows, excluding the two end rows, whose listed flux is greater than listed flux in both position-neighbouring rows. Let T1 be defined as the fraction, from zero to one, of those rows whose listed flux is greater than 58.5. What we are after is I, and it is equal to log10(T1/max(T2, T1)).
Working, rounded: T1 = 0.10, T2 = 2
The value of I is -1.3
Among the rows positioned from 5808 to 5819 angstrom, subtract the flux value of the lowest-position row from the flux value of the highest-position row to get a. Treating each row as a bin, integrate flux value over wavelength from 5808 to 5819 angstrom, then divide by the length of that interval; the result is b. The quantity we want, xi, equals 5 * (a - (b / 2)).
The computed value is -83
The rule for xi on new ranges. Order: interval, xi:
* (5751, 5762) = -164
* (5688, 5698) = -138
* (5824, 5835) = -144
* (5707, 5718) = -140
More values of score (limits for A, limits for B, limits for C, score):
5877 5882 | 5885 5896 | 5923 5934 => 6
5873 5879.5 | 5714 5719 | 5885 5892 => -7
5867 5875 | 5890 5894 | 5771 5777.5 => 1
